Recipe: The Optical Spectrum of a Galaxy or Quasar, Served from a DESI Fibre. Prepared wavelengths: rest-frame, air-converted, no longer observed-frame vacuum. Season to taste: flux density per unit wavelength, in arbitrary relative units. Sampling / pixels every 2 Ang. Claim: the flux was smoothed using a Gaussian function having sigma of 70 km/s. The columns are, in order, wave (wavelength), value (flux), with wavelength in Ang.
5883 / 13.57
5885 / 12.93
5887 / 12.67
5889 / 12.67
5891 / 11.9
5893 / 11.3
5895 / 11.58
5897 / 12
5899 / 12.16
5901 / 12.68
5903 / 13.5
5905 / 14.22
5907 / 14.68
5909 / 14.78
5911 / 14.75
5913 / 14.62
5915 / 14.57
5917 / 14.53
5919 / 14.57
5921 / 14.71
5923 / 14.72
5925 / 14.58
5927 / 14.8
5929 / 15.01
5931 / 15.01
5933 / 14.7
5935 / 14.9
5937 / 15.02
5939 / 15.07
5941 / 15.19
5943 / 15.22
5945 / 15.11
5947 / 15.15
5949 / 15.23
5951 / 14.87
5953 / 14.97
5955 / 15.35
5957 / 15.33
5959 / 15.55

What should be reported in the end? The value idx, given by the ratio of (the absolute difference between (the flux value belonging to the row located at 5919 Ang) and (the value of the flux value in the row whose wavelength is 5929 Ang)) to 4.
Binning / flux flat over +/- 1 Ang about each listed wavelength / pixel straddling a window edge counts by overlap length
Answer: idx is 0.11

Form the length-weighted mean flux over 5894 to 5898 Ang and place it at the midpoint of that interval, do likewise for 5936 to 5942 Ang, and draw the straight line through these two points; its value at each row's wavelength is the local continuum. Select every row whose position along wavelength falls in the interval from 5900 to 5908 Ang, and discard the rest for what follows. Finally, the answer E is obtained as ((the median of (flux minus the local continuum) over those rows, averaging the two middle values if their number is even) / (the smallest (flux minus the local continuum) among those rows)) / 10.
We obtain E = 0.29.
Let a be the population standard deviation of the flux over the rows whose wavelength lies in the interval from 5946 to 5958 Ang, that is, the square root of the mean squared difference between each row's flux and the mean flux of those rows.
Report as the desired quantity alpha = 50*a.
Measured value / 8.9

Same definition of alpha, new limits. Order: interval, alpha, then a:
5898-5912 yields 49.4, 0.99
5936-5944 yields 4.1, 0.08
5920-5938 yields 7.7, 0.15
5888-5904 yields 32.9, 0.66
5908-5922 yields 4.6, 0.09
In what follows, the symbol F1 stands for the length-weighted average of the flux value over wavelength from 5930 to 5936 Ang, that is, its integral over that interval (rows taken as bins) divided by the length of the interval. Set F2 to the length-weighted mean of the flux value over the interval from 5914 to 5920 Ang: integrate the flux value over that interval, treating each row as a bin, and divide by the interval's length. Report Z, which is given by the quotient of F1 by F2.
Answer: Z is 1.02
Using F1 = 14.9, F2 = 14.6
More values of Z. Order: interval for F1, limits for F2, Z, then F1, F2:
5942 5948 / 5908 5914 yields 1.03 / 15.2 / 14.7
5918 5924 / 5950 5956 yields 0.97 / 14.7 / 15.1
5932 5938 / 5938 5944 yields 0.98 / 14.9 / 15.2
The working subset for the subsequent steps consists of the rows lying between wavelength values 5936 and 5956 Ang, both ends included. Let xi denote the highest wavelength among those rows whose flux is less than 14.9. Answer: 5951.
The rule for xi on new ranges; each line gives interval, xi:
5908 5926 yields 5925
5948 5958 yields 5951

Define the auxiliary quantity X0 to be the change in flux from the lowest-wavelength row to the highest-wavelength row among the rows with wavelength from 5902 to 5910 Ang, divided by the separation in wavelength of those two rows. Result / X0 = 0.213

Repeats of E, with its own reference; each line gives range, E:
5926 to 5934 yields 0.86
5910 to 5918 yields 0.13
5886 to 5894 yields -0.37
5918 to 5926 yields 0.17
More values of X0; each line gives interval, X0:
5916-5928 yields 0.027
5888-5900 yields -0.051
